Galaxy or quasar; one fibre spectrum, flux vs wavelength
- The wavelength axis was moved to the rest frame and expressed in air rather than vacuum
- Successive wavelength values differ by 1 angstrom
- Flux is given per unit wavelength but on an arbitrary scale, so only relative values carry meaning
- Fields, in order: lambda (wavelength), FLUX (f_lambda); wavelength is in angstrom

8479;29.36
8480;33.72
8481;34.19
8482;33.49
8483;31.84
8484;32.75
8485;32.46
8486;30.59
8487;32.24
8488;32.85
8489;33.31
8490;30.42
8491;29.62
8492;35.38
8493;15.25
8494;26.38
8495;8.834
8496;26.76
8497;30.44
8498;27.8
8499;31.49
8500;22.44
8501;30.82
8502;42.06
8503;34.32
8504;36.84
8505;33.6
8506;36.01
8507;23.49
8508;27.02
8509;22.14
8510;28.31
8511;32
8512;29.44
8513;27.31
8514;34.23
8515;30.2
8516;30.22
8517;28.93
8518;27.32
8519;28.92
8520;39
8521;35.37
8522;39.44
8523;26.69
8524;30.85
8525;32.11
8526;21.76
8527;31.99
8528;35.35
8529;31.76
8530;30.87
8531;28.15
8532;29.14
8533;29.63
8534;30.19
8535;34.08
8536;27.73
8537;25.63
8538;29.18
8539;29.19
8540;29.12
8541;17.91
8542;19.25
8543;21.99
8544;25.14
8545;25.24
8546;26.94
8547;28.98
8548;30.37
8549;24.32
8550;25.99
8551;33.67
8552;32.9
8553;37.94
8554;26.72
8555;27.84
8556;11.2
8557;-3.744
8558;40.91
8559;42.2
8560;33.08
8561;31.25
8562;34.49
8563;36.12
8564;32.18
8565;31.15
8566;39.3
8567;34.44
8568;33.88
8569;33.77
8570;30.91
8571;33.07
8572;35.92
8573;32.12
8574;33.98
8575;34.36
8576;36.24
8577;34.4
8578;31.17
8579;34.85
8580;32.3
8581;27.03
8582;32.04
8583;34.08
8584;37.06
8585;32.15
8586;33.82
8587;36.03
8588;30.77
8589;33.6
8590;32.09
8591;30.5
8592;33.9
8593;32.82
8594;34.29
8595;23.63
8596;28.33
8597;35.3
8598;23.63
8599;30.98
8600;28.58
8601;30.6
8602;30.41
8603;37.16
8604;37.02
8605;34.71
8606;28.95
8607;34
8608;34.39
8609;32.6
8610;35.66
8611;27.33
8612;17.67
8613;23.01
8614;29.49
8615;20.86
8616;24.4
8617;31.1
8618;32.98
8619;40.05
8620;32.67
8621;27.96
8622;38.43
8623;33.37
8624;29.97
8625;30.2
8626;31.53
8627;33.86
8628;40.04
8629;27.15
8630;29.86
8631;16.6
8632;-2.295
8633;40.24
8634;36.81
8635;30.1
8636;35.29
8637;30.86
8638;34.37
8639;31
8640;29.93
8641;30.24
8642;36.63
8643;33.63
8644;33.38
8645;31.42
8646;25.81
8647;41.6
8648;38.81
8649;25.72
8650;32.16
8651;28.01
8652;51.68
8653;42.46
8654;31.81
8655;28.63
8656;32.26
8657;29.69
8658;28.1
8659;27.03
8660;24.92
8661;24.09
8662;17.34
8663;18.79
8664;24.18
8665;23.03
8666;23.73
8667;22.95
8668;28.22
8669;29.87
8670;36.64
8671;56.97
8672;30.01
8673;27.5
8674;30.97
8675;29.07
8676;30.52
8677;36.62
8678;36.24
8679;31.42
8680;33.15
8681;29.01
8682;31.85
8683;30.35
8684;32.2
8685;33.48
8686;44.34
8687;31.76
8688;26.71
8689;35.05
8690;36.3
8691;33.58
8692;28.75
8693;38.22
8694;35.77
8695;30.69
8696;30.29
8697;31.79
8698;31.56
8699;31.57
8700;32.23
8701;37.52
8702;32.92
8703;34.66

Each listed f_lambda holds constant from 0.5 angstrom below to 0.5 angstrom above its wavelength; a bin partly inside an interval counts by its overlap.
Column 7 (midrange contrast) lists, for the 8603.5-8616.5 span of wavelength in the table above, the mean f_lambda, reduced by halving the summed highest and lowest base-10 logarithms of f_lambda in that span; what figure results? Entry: 27.8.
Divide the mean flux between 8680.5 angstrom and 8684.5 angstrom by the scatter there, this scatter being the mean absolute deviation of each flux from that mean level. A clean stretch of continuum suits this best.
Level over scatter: 26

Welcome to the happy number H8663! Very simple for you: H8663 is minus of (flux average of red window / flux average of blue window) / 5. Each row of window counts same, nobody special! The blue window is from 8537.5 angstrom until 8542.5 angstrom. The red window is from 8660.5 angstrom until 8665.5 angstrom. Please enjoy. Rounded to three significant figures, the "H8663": -0.172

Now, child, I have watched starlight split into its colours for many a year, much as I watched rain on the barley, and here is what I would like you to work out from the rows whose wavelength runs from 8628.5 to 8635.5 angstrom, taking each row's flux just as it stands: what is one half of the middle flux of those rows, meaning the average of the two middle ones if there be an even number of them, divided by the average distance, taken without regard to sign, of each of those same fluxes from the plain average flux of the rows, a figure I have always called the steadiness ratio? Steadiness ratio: 1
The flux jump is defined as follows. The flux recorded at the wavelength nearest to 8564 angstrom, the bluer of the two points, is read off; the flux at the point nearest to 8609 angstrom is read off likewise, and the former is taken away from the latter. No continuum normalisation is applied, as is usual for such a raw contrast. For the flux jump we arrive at 0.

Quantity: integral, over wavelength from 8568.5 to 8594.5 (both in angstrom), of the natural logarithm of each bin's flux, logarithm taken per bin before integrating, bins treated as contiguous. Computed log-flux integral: 91.0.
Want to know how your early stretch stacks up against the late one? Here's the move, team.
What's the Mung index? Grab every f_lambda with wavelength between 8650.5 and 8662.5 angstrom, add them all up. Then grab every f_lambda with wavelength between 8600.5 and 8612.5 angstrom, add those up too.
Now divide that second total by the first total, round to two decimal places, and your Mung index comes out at 1.04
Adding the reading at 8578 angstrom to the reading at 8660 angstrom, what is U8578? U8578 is 56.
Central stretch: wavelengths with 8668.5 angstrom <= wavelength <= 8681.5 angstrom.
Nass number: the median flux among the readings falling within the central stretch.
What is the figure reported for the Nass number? 31.0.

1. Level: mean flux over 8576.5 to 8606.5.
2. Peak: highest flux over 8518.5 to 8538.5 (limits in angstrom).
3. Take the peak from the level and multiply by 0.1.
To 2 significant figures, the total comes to -0.74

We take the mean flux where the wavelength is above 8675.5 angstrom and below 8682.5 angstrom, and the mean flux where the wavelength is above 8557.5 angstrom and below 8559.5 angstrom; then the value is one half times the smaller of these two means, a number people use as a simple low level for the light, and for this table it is 16.3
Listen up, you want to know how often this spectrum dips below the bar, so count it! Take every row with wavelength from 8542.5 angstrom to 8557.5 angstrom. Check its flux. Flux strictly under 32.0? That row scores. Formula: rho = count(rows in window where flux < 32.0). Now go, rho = 12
